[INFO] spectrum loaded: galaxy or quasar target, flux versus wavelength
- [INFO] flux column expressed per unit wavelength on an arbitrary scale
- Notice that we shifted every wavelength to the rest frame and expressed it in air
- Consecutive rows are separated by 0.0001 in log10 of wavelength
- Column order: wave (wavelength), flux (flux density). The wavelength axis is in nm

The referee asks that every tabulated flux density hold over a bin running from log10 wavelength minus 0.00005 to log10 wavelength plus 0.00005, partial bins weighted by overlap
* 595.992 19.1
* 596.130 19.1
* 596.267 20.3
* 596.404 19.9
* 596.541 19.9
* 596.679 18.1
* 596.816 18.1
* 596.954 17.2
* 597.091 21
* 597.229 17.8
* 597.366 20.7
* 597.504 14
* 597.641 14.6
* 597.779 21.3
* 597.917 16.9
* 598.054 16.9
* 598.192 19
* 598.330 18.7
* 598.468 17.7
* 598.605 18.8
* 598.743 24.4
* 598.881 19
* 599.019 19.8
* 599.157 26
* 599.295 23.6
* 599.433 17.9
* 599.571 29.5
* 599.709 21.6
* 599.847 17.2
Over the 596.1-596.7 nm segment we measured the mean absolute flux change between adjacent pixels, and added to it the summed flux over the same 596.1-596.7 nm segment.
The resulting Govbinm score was 98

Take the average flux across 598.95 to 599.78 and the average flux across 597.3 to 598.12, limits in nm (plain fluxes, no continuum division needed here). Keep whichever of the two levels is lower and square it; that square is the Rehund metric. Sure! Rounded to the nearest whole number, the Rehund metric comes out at 303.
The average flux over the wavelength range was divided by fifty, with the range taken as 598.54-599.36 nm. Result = 0.44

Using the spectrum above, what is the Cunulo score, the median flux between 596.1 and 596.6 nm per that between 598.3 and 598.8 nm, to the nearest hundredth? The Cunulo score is 1.06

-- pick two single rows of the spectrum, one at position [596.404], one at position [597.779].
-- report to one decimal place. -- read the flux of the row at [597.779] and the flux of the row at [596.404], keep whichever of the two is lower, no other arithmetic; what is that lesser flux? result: 19.9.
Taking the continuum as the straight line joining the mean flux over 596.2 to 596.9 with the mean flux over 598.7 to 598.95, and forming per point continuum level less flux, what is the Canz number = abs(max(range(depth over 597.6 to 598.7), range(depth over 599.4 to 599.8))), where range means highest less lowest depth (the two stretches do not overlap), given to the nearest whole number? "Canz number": 11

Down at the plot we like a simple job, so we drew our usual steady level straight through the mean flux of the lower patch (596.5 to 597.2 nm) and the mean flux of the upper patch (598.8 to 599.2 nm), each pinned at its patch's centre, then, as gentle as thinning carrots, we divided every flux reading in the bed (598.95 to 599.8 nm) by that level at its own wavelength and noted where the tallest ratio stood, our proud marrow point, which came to 599.571 nm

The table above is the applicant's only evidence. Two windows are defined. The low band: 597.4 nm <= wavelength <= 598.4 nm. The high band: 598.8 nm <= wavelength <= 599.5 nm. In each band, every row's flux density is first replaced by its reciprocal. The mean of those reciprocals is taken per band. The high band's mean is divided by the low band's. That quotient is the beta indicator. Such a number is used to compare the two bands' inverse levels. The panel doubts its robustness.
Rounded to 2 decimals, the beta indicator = 0.82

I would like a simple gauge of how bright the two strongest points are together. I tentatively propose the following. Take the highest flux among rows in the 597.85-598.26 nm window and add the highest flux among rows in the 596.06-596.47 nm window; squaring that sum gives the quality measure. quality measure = 1544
